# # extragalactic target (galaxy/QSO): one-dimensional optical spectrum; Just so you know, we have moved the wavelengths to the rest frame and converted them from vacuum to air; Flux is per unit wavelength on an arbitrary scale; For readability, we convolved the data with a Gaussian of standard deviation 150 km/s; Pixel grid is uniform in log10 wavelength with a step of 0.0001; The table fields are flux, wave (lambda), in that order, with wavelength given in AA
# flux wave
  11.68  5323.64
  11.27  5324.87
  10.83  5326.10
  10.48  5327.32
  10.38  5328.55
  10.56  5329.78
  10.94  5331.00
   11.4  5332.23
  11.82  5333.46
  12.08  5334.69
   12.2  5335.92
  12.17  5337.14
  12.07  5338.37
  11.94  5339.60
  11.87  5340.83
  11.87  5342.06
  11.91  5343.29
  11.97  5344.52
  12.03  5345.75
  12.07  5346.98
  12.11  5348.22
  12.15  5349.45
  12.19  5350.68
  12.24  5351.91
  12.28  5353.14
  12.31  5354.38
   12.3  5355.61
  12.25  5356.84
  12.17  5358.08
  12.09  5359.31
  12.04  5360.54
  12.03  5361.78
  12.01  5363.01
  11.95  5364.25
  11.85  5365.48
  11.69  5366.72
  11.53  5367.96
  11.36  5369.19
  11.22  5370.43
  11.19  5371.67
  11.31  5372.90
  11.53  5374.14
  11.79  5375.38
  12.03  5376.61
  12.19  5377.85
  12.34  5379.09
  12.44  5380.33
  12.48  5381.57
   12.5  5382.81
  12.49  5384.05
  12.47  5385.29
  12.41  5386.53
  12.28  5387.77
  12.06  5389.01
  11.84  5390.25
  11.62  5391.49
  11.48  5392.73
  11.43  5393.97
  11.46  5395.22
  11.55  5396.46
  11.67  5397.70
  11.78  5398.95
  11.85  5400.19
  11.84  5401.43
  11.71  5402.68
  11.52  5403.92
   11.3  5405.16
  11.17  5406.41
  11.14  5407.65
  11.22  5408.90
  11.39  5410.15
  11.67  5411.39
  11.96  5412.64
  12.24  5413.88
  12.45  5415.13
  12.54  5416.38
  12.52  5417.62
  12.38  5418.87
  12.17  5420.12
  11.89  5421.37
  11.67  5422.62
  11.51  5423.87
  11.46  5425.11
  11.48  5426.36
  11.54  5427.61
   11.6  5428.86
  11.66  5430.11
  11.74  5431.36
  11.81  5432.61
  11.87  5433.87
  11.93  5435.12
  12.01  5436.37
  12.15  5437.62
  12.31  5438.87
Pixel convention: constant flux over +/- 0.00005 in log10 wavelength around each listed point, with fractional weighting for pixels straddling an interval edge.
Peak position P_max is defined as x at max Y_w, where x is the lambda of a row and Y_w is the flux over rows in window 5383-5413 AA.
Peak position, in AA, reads 5384.05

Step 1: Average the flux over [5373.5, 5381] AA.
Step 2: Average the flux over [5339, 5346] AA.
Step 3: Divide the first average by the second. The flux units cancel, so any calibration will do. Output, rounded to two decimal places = 1.01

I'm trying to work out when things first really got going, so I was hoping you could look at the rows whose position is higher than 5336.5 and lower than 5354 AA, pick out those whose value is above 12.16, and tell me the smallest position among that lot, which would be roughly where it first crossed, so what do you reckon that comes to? 5337.14 AA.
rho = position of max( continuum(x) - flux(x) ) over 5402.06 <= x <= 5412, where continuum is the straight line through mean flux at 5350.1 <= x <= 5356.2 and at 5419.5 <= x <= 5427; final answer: 5407.65 AA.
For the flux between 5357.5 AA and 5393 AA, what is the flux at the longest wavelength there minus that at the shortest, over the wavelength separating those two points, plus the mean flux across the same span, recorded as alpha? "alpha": 11.9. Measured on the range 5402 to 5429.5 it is 11.7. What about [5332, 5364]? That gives 12.1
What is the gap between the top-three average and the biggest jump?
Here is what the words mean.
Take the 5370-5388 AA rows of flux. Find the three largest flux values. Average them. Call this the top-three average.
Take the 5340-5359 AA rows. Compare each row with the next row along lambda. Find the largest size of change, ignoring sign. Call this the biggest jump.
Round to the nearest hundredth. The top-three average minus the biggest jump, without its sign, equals 12.41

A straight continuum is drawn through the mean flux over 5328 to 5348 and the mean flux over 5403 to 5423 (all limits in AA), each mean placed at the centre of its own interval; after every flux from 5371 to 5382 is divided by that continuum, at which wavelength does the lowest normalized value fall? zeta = 5371.67 AA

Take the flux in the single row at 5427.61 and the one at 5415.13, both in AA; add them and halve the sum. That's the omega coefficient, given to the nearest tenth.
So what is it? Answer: 12.0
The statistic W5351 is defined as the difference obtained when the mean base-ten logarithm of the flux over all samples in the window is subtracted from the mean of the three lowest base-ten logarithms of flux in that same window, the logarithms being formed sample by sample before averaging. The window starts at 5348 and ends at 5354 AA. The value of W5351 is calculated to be -0.002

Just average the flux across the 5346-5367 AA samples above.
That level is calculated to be 12.1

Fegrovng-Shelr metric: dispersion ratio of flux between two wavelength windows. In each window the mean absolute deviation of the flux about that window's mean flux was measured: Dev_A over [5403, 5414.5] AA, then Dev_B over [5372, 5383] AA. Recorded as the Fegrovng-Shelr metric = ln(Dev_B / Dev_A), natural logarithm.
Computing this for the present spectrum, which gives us 0.18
